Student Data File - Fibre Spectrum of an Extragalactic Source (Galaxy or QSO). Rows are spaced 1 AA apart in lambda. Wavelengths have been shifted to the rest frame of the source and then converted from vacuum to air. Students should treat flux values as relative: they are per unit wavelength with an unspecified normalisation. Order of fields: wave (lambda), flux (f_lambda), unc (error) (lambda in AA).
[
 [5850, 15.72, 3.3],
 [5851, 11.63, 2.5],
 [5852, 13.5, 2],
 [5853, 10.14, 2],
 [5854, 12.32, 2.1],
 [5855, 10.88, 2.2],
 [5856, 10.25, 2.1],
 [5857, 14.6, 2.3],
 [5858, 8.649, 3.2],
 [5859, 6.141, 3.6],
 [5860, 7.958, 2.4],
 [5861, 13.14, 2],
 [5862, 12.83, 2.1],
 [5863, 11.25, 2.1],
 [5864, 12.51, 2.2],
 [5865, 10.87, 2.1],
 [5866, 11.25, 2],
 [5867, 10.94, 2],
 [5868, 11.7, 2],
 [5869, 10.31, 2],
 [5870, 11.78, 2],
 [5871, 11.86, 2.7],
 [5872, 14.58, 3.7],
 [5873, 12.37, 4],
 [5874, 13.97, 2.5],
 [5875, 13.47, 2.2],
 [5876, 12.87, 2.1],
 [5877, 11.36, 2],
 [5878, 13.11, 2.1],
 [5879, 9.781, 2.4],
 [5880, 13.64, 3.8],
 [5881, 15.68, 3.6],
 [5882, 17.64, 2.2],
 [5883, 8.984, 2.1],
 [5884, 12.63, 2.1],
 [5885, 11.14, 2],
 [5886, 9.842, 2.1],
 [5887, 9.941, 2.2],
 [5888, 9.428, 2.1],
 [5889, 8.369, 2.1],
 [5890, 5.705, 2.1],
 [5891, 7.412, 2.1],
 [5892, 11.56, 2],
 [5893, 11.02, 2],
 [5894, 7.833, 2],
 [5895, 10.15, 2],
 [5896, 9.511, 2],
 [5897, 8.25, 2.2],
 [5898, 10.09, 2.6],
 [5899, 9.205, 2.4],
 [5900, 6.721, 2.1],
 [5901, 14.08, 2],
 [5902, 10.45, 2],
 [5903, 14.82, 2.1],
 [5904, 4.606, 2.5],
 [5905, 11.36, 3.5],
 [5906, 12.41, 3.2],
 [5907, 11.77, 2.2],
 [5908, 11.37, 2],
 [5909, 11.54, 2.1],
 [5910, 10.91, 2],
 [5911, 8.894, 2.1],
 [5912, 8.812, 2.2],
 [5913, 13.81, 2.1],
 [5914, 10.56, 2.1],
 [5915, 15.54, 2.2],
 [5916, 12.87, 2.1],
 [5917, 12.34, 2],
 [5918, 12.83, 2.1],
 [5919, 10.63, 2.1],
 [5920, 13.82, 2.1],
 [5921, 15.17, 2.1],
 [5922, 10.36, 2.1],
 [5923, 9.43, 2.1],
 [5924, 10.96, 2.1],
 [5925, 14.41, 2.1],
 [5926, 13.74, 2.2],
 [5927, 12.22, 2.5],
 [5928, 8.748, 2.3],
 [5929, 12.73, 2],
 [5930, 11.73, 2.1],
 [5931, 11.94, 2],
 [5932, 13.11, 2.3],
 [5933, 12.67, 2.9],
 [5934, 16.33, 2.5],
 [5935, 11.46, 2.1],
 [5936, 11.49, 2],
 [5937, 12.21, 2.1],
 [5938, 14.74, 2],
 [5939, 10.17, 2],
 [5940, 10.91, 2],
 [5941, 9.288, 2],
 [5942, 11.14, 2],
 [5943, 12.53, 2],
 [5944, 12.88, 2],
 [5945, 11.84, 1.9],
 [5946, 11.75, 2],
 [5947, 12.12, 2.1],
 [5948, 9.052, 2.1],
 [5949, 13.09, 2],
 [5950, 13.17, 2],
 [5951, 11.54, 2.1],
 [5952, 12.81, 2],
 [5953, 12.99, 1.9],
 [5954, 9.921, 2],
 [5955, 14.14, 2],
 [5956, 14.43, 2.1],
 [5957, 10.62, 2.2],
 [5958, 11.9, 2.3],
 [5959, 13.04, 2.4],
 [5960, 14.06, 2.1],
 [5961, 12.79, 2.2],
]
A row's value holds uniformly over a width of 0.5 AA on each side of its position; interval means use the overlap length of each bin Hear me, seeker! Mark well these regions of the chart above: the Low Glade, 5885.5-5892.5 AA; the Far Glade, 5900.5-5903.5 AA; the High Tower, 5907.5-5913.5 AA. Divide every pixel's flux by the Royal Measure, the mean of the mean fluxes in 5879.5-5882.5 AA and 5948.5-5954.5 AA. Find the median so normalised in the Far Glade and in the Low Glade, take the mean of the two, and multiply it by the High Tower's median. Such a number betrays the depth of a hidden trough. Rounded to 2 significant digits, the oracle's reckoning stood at 0.67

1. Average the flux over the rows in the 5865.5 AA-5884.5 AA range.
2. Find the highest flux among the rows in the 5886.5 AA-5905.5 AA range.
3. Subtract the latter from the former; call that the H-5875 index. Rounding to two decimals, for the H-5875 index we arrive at -2.30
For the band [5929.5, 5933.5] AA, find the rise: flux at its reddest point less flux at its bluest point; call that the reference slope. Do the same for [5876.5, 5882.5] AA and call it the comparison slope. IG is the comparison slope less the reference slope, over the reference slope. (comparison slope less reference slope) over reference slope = 5.7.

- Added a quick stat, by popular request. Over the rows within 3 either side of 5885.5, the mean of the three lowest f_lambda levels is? 9.4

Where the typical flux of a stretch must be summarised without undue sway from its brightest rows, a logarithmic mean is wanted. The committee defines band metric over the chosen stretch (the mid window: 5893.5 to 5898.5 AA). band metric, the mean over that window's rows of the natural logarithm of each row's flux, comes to 2.21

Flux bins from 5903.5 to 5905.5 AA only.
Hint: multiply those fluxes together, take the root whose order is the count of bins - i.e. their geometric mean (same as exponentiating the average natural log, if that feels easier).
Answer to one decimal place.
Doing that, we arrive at 7.2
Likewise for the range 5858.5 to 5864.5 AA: 10.2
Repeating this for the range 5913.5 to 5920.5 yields 12.6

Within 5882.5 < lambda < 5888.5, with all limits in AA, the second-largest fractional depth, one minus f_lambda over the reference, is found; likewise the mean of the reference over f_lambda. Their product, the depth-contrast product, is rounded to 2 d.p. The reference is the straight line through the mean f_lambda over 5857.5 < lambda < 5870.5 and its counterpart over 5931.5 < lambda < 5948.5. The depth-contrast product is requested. 0.17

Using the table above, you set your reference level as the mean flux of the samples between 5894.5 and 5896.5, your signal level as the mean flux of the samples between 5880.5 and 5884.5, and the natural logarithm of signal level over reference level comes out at 0.33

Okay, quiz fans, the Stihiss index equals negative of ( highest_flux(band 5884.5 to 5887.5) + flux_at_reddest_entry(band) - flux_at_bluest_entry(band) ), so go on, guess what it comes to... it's -10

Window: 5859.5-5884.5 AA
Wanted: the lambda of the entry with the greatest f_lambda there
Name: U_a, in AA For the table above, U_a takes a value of 5882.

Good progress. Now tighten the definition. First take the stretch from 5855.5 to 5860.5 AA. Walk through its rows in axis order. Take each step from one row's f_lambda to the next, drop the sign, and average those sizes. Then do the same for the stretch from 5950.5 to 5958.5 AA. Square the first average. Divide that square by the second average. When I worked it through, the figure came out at 6.6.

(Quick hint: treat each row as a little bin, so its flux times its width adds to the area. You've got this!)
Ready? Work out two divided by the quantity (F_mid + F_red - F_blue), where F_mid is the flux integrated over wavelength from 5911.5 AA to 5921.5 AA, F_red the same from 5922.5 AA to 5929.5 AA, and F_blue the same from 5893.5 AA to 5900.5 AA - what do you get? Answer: 0.014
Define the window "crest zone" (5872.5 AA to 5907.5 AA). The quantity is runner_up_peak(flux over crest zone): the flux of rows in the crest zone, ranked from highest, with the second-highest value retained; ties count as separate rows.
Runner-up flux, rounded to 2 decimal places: 15.68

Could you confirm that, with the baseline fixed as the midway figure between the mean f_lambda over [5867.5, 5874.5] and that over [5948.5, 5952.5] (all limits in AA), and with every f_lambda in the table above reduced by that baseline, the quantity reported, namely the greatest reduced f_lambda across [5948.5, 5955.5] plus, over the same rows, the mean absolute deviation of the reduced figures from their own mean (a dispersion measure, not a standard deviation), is 2.7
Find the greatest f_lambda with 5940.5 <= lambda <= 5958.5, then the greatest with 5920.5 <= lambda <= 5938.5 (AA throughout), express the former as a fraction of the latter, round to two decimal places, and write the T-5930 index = 0.88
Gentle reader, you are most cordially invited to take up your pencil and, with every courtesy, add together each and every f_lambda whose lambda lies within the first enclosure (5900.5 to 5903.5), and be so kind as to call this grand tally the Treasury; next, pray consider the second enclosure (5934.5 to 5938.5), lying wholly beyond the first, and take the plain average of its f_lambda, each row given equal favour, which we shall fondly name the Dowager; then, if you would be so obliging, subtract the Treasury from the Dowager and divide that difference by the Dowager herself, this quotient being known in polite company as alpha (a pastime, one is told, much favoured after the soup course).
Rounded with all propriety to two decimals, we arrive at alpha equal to -2.15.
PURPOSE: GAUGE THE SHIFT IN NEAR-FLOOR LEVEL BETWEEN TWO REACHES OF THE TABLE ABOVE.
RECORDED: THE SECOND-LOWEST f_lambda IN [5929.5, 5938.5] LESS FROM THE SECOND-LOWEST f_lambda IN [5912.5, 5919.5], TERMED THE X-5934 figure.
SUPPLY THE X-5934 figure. -0.9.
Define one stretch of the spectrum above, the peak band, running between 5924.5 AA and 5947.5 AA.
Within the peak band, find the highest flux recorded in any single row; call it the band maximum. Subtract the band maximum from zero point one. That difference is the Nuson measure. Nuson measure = -16.2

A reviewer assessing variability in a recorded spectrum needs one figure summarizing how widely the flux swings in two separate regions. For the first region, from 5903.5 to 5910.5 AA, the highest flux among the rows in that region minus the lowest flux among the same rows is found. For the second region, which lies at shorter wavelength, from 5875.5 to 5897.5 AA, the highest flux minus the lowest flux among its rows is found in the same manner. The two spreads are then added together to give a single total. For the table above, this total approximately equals 20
